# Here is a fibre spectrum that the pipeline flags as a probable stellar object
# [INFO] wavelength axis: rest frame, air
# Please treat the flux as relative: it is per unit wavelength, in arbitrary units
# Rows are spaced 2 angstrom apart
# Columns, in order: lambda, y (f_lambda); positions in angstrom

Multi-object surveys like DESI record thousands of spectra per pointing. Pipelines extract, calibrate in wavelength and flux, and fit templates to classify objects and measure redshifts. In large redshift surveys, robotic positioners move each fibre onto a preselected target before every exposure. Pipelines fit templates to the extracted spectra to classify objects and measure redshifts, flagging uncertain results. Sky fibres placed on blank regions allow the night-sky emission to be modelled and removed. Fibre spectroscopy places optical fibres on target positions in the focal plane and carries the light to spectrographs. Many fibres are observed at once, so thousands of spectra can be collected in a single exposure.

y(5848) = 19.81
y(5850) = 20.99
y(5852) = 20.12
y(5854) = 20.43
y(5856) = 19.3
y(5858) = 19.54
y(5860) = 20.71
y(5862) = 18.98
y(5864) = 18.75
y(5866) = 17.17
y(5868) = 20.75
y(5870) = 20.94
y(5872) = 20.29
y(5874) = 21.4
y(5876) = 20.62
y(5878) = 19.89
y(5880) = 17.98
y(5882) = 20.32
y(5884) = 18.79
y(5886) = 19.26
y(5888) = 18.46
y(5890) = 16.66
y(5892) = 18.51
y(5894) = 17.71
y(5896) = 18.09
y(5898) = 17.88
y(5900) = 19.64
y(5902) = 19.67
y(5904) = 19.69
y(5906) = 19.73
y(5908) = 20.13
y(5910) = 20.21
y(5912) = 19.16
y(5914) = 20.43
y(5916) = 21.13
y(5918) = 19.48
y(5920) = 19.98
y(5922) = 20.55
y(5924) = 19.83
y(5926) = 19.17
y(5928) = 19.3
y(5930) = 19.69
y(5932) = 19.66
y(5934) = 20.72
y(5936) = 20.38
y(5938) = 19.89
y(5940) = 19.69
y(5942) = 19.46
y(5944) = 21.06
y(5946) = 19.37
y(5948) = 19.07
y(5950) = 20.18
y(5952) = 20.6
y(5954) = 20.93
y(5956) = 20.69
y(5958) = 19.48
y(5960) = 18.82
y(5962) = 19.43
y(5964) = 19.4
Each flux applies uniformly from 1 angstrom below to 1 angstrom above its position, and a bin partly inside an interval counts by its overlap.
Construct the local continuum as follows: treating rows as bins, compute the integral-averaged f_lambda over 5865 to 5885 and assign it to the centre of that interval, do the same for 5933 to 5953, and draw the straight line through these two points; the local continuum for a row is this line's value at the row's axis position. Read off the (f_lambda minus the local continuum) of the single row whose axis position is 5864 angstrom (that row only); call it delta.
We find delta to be -1.0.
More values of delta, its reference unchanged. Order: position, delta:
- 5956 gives 0.6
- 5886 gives -0.6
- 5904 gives -0.2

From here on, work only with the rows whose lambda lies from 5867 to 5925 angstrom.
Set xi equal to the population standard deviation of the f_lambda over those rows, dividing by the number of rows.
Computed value 1.1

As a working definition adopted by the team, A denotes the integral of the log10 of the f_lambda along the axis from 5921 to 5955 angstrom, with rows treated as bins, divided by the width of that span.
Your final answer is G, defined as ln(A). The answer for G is 0.263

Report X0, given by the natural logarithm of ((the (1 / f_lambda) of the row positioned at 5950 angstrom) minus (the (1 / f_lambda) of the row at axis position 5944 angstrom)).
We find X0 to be -6.2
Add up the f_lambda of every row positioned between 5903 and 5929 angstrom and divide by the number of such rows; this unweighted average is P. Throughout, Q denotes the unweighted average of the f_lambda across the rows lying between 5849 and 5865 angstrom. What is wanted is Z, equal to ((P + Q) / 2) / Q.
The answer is 1.00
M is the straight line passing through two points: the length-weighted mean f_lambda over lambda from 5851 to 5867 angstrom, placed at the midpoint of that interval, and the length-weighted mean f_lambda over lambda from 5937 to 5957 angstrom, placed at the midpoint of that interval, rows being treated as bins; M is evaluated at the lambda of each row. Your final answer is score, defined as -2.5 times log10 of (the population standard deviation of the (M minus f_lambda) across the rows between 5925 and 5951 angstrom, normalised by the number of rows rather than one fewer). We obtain 0.60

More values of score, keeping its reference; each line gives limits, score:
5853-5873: -0.12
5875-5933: 0.05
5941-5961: 0.26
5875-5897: -0.17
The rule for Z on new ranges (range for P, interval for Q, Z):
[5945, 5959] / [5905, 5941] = 1.00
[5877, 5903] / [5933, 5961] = 0.97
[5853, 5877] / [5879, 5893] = 1.04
